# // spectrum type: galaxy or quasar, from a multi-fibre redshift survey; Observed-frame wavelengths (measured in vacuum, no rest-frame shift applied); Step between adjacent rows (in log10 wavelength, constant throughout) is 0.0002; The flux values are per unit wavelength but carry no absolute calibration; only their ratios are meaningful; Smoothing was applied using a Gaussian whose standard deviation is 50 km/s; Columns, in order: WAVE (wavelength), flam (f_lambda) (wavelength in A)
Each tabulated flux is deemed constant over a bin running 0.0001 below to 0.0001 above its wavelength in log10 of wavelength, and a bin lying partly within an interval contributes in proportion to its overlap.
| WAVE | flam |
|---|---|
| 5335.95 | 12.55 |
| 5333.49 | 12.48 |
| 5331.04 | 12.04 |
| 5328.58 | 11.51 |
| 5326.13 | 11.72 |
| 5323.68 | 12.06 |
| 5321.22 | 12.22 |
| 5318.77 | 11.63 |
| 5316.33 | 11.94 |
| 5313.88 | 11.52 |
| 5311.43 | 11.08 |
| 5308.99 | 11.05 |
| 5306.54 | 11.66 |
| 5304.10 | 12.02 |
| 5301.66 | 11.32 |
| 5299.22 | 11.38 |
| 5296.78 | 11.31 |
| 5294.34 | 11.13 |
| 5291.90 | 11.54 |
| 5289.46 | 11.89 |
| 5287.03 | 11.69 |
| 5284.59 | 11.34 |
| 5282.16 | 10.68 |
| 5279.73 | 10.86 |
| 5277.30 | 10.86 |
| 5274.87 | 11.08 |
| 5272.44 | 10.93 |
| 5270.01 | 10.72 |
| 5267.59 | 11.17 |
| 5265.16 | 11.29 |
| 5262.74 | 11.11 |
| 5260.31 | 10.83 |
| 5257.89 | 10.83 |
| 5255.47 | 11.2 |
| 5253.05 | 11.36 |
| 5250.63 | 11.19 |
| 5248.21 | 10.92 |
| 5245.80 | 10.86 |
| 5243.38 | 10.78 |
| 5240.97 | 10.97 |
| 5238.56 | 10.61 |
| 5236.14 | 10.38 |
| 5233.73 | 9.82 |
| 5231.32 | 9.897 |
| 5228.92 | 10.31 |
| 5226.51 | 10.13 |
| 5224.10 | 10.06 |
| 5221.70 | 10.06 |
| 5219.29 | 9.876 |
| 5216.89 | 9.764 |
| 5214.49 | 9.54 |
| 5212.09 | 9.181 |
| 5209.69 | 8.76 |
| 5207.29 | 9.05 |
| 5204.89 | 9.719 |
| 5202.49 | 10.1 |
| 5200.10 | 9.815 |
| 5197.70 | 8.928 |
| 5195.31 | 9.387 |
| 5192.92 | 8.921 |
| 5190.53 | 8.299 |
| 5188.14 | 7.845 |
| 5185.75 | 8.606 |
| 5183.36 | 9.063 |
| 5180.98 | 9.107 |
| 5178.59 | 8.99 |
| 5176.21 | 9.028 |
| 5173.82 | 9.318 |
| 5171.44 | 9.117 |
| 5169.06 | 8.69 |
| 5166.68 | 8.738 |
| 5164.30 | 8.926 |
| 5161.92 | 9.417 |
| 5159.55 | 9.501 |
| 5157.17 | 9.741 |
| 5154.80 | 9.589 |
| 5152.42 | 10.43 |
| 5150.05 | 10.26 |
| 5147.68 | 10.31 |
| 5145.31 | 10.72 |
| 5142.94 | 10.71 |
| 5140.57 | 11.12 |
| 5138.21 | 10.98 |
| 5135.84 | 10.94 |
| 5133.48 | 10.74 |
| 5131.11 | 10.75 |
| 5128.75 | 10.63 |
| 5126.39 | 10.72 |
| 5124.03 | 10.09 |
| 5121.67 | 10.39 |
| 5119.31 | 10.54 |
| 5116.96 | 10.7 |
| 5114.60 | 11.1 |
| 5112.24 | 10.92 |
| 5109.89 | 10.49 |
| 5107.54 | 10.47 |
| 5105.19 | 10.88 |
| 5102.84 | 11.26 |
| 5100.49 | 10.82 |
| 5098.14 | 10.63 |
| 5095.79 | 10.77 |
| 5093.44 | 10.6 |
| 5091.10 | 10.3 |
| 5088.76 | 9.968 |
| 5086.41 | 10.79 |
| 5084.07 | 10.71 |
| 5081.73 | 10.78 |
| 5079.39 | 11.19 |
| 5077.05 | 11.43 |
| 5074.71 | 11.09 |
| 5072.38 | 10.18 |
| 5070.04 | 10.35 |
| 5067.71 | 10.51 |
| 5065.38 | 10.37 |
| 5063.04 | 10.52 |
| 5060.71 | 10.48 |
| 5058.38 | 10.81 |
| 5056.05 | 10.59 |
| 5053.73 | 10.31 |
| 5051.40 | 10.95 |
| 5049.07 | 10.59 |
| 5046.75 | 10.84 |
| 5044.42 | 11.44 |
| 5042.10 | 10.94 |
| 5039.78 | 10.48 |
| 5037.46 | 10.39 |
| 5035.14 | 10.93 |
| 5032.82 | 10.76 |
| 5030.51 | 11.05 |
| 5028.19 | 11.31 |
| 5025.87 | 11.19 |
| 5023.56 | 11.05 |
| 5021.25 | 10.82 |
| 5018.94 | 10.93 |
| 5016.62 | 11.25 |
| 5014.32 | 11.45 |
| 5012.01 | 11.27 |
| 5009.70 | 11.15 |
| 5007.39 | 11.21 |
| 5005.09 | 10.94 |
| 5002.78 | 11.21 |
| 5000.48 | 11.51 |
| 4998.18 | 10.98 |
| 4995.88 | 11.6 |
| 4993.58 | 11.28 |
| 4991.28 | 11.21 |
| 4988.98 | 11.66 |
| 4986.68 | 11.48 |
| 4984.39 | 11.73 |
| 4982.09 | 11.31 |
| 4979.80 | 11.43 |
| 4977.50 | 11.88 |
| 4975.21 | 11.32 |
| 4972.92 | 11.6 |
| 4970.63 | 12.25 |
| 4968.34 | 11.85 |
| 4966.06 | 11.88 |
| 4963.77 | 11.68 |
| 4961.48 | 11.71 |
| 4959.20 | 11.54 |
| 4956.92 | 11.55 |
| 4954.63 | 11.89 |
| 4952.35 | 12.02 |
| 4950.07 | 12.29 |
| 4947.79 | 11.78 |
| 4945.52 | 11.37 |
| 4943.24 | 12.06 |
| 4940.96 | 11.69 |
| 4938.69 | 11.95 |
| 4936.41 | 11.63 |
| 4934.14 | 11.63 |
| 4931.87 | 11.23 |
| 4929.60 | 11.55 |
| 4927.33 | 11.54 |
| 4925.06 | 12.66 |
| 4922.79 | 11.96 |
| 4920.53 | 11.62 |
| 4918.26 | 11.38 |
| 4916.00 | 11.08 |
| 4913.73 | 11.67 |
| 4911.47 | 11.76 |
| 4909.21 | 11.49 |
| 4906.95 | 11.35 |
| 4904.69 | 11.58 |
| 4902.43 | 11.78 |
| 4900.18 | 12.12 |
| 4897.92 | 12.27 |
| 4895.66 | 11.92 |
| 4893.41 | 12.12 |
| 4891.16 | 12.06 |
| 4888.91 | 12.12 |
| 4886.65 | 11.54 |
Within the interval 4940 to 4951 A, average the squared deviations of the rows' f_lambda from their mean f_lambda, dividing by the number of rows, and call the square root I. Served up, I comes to 0.32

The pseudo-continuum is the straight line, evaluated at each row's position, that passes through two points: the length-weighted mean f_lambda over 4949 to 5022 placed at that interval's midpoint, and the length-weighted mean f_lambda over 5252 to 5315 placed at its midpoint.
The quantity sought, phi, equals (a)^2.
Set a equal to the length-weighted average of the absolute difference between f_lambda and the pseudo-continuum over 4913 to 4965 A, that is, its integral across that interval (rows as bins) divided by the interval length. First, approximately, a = 0.28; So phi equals 0.08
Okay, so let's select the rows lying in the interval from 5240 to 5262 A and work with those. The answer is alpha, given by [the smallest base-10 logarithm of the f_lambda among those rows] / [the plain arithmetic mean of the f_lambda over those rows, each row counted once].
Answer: 0.094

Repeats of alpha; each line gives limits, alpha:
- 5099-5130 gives 0.094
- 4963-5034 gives 0.091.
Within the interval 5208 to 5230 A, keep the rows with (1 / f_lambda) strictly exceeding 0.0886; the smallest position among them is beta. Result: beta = 5209.69 A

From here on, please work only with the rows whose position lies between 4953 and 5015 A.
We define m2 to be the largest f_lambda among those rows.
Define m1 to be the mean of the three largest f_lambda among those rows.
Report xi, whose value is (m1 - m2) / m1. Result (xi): -0.020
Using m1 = 12.0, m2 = 12.25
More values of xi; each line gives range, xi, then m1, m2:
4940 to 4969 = -0.014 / 12.1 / 12.29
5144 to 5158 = -0.022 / 10.5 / 10.72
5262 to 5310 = -0.013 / 11.9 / 12.02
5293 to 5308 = -0.029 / 11.7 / 12.02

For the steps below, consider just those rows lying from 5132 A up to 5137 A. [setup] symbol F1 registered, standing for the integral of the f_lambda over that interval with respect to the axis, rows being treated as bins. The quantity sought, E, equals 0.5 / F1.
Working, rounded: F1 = 54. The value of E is 0.0092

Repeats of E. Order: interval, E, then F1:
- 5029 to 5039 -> 0.0046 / 108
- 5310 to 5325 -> 0.0028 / 176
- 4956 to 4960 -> 0.0108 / 46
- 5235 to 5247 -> 0.0039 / 129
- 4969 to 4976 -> 0.0061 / 82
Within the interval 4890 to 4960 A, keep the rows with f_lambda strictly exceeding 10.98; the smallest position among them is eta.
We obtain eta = 4891.16 A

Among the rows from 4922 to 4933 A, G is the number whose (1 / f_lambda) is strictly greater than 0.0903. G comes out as 0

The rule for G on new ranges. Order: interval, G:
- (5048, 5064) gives 7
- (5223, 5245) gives 9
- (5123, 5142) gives 7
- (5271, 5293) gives 4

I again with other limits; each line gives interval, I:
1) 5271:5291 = 0.41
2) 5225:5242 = 0.37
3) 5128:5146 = 0.16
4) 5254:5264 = 0.17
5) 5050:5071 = 0.20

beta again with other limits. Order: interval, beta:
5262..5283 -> 5262.74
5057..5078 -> 5058.38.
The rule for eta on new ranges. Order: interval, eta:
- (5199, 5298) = 5250.63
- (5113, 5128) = 5114.60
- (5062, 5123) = 5074.71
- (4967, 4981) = 4968.34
